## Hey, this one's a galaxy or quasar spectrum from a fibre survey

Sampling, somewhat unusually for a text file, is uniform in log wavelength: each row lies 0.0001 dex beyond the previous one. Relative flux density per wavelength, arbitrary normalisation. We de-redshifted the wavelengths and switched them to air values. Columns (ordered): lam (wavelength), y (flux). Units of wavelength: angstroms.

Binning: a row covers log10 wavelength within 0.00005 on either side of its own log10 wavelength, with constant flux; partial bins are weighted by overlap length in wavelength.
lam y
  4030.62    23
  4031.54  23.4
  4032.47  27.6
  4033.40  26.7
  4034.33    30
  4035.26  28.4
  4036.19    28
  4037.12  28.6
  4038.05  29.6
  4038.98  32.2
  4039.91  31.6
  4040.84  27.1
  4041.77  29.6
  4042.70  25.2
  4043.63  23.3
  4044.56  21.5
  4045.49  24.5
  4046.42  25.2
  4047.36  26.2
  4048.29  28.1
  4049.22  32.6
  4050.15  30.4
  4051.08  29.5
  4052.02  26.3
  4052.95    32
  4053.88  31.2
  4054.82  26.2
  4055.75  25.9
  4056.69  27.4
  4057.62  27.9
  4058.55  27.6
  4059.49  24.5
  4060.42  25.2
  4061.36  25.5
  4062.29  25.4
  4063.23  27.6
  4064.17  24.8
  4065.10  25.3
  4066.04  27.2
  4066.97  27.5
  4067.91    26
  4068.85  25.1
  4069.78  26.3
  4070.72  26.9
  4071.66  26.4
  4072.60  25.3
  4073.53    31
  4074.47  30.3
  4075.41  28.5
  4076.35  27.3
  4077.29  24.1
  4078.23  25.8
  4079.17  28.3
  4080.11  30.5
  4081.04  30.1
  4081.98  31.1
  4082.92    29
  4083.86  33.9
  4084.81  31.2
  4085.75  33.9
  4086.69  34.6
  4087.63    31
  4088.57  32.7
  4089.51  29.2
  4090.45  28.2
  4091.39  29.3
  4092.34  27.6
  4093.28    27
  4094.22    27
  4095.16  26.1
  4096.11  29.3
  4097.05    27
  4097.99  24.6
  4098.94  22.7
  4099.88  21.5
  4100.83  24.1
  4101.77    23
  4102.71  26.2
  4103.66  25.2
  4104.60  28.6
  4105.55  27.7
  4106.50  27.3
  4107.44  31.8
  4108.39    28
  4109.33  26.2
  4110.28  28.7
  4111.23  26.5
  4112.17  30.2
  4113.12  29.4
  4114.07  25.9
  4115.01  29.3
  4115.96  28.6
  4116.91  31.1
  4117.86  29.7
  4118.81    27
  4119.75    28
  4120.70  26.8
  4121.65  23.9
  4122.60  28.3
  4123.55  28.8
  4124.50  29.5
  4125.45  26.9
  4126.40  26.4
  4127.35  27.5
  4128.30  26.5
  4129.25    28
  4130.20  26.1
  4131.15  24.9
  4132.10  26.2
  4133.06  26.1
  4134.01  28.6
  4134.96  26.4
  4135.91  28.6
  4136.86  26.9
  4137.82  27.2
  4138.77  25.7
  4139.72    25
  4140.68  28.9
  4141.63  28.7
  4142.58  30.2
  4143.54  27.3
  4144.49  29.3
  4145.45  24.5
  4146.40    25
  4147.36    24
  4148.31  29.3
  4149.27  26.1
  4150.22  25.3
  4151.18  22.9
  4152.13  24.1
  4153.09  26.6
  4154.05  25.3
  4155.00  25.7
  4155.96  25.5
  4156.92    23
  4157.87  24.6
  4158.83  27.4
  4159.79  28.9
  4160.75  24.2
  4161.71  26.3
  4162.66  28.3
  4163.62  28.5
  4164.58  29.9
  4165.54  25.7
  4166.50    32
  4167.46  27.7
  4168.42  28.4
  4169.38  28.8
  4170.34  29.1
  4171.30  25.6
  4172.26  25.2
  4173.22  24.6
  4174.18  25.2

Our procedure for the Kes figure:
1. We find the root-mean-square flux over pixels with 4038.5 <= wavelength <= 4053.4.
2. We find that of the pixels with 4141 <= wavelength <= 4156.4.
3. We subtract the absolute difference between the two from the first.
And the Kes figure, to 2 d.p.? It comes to 26.32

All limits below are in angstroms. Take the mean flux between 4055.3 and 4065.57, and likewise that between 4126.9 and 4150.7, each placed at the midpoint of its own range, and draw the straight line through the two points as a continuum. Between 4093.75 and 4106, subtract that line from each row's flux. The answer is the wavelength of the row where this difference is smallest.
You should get 4099.88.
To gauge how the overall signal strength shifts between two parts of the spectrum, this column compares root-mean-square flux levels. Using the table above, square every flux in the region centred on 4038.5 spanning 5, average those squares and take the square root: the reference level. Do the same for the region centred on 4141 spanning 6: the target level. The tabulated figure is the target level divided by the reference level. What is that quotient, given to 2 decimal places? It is 0.94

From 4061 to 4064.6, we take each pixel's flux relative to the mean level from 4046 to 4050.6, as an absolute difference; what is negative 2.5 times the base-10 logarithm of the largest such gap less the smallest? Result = -1.12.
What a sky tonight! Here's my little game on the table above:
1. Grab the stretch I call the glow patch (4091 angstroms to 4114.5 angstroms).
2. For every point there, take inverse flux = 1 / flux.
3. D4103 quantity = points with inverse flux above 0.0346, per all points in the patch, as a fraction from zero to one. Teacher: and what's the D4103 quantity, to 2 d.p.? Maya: 0.80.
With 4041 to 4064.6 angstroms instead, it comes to 0.76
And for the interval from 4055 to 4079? 0.92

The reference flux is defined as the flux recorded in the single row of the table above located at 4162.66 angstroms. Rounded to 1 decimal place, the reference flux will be 28.3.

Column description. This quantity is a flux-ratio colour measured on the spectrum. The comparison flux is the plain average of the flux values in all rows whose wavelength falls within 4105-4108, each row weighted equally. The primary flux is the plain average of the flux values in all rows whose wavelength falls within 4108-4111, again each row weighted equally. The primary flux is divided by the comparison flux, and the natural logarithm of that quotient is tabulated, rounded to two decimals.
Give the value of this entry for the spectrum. -0.05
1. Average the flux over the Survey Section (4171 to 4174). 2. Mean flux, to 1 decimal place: 25.1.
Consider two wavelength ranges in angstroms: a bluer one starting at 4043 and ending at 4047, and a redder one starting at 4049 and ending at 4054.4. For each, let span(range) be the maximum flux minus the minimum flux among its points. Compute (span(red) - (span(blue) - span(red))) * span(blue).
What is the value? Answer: 33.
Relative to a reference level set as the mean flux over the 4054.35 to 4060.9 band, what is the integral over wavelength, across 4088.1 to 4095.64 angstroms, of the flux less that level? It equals 15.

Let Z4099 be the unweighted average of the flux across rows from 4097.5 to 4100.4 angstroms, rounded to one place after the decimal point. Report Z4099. 22.9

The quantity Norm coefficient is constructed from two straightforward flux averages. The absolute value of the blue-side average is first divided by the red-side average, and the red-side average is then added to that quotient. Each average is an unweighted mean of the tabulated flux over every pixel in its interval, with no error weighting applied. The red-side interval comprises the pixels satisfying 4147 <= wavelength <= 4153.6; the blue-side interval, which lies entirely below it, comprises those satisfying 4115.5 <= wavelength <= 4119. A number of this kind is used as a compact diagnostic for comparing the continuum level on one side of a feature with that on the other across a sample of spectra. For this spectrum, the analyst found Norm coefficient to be 26.6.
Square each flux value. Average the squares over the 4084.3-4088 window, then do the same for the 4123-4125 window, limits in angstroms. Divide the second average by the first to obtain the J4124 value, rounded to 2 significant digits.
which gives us 0.79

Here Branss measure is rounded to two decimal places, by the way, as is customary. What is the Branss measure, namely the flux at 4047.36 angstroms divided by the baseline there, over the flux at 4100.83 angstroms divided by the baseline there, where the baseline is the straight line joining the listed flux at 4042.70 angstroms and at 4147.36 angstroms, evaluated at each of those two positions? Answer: 1.06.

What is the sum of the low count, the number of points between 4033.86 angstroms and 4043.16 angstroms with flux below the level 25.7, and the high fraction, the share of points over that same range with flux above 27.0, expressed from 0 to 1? 1.9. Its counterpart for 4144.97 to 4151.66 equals 5.1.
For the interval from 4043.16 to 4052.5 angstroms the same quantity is 4.4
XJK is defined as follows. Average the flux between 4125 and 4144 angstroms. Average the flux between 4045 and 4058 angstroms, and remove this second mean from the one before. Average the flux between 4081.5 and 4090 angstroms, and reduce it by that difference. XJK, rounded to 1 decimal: 32.8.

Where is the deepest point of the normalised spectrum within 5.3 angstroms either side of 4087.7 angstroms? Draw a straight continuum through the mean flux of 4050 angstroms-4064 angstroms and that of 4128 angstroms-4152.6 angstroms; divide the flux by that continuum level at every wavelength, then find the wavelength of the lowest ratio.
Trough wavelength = 4092.34 angstroms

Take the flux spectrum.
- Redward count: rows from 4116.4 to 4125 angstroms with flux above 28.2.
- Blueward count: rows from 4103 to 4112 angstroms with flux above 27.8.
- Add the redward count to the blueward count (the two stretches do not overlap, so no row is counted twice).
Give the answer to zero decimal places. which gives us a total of 9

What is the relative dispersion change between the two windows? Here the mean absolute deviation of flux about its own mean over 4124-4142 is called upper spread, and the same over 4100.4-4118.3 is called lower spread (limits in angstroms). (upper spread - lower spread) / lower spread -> -0.41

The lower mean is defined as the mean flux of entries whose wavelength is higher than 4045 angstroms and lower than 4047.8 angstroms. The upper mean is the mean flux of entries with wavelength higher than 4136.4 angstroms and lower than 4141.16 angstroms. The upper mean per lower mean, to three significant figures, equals 1.06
